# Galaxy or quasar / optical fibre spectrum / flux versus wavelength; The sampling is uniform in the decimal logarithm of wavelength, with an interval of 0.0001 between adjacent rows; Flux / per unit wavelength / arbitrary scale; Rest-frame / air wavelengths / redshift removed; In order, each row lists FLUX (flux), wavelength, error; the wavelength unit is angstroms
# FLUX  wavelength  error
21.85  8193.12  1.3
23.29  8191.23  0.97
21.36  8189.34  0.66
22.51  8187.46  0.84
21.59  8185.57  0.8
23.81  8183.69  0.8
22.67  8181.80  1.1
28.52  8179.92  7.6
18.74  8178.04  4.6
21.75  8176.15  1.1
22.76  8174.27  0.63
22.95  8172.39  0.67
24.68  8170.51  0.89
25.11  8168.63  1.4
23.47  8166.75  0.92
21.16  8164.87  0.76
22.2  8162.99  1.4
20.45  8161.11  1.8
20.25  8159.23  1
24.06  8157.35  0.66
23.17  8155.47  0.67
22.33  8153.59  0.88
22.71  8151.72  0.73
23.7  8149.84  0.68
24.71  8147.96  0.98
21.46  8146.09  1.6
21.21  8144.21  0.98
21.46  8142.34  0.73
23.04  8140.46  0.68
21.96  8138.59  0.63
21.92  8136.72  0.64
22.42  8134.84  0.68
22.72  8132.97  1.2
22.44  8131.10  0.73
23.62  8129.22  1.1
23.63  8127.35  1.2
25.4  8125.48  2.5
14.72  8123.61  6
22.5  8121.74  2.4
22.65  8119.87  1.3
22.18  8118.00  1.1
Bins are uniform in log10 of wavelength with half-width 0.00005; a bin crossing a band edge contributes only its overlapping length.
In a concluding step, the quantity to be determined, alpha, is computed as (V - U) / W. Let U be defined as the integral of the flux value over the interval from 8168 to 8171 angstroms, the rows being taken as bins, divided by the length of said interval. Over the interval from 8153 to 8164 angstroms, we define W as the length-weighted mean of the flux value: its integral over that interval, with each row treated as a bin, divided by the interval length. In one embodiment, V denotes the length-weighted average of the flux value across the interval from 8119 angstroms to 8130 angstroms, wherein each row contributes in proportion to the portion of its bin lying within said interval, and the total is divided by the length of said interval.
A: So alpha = -0.129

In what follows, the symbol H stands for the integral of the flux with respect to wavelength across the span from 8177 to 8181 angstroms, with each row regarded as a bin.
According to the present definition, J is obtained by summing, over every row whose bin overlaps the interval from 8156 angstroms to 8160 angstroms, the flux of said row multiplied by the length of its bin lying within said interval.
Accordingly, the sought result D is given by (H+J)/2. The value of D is 92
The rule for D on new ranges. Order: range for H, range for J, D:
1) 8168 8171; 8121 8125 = 76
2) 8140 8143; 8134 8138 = 77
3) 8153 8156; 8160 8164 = 77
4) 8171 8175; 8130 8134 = 91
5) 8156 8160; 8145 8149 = 91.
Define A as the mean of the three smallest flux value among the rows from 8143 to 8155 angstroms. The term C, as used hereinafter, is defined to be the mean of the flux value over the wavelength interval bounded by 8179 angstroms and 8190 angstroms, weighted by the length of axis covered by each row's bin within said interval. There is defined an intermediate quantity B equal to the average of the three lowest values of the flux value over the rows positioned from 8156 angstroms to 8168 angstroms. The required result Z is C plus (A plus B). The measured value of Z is 65.7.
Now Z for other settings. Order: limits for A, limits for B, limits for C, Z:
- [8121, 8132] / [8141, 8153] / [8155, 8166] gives 63.1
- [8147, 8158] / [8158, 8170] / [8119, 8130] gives 65.4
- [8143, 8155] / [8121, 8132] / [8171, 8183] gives 64.5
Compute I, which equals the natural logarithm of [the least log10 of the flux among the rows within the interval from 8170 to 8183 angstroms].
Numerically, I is 0.241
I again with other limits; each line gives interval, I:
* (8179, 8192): 0.285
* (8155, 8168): 0.267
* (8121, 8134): 0.155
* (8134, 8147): 0.283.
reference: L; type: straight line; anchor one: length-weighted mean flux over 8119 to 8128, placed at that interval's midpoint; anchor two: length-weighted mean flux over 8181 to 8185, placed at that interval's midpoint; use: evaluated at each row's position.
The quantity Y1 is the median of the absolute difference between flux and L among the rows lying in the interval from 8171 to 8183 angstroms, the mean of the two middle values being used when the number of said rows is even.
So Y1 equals 0.8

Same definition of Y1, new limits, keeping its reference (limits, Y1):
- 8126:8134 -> 1.3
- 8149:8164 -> 1.0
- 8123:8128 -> 3.6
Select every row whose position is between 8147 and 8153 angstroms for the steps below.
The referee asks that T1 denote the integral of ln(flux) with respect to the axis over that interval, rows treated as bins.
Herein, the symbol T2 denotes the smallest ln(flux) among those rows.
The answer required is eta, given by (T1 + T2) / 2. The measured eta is 11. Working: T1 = 19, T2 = 3.12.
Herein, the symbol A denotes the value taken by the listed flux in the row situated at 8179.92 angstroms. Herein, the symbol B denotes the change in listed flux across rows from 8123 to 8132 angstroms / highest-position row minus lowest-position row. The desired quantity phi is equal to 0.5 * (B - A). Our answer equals -10.4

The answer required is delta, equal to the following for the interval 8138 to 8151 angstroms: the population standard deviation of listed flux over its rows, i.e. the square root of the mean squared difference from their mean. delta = 1.24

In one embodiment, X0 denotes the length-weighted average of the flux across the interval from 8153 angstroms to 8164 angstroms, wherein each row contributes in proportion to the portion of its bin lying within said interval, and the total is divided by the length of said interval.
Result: 22.0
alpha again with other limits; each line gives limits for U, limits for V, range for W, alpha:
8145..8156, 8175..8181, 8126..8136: 0.001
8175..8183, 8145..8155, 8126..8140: 0.001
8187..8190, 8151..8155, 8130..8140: 0.030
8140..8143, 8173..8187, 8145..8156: 0.029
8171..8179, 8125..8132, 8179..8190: 0.081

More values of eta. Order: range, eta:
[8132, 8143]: 19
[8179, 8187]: 14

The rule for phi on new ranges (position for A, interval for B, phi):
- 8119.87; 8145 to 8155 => -10.9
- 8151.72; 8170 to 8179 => -14.3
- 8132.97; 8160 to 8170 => -9.0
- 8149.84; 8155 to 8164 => -12.3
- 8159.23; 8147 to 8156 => -10.9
